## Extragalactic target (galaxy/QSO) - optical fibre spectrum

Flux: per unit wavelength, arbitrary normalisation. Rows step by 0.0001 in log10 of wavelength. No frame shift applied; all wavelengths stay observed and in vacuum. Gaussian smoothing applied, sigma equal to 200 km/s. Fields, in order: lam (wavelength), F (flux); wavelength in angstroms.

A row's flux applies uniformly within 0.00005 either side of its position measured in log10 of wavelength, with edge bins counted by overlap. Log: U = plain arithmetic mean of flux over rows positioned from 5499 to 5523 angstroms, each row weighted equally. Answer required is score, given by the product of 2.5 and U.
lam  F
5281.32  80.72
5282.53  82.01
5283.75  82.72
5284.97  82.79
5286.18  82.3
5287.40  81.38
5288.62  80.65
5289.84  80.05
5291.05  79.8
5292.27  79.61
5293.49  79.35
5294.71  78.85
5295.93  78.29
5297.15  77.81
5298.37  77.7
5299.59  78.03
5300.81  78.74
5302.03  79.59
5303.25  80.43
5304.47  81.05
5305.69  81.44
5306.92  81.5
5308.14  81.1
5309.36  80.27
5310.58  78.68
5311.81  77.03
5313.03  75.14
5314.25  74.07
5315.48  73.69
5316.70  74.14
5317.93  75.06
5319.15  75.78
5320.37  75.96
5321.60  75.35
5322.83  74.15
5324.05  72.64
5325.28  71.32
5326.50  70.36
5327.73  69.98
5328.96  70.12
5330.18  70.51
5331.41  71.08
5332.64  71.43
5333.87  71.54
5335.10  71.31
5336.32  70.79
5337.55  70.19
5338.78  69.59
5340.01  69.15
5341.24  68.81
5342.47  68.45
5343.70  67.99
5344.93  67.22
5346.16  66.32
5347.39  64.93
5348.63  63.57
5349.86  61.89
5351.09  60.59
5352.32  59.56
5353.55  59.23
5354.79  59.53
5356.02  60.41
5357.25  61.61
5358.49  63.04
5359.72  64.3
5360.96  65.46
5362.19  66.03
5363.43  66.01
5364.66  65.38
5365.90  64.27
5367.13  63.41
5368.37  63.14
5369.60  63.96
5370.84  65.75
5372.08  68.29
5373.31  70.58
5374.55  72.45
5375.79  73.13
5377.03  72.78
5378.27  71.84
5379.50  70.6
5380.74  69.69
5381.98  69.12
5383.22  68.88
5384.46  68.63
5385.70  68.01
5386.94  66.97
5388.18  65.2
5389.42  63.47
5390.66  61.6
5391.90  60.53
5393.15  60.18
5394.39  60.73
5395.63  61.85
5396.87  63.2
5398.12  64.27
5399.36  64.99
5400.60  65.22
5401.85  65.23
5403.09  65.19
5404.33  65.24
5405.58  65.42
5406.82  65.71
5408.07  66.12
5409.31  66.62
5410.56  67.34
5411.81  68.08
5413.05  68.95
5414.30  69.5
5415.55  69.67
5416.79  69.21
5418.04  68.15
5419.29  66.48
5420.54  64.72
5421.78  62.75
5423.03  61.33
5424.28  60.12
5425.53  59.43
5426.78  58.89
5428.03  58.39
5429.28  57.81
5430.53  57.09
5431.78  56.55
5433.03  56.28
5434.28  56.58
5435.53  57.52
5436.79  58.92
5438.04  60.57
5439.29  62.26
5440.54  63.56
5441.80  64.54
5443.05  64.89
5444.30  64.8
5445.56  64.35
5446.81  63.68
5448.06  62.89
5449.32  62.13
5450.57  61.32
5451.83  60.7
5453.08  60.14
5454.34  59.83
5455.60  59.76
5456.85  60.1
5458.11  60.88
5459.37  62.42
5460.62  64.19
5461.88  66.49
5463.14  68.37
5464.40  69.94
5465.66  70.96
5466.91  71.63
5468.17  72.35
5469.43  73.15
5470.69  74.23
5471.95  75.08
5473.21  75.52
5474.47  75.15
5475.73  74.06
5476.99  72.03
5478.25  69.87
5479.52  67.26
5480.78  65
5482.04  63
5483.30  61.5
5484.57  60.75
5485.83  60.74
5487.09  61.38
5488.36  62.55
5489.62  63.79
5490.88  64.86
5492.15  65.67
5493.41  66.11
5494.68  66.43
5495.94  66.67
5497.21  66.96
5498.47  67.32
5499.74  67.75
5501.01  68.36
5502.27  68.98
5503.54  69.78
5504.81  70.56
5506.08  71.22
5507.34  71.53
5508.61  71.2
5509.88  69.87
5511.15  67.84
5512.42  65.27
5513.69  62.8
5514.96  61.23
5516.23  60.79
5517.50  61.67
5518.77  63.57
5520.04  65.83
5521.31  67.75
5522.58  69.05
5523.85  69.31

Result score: 168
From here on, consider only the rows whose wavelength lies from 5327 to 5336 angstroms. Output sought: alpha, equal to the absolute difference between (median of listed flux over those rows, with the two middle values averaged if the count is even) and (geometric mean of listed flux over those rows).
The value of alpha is 0.2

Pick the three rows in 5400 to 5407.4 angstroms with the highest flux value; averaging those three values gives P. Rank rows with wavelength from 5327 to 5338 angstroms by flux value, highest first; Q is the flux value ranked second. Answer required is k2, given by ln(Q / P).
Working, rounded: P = 65.5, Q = 71.43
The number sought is 0.09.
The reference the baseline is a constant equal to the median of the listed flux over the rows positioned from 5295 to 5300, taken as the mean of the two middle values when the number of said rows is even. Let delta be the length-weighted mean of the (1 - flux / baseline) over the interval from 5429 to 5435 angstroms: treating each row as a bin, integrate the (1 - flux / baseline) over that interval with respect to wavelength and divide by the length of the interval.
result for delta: 0.27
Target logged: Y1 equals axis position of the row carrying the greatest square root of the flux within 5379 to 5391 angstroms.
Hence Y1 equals 5379.50 angstroms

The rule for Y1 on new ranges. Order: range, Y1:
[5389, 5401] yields 5400.60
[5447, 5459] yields 5448.06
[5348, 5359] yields 5348.63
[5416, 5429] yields 5416.79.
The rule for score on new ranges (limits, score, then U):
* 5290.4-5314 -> 198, 79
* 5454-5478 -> 172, 69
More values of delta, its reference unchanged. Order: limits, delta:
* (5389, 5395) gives 0.21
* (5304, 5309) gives -0.04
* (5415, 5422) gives 0.14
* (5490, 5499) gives 0.15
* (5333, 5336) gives 0.08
